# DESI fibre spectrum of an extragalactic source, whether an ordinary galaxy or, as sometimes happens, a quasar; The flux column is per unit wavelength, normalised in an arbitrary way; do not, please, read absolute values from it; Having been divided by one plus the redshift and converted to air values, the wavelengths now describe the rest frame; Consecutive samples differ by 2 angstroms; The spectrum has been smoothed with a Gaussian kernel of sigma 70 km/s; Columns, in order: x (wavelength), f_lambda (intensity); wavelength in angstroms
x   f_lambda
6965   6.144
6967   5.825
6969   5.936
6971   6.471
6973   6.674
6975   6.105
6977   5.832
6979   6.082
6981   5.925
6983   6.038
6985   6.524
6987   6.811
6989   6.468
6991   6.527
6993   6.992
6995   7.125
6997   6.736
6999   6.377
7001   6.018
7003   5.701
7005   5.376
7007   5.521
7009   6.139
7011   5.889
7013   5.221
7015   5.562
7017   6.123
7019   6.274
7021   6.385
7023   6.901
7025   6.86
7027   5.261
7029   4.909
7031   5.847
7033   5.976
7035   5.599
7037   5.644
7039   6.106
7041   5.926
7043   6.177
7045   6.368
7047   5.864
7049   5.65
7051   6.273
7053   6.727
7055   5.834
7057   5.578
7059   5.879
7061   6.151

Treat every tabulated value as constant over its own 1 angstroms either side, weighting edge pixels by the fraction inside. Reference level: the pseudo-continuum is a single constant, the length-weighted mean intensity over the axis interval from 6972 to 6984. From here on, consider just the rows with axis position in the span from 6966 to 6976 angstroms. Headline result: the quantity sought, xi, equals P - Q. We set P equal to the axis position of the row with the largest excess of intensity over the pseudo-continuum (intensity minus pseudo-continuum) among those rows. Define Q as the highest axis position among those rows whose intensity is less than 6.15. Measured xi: -2 angstroms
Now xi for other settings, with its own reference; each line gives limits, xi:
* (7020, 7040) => -16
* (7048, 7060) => -6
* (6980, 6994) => 10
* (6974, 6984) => -8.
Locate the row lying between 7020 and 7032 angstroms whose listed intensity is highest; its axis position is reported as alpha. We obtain 7023 angstroms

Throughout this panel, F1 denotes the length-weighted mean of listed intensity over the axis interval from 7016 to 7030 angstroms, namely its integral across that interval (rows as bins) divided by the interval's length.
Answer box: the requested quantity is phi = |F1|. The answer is 6.1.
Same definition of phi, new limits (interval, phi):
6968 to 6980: 6.2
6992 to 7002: 6.6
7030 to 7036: 5.8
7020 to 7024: 6.6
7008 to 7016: 5.7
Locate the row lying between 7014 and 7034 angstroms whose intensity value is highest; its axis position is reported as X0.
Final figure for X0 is 7023 angstroms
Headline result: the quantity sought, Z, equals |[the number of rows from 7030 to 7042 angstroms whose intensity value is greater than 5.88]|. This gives 3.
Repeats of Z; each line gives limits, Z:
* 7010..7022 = 4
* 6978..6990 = 6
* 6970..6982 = 5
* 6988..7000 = 6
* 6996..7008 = 3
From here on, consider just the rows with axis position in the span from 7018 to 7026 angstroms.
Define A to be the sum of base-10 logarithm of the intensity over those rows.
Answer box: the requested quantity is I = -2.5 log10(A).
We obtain -1.29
